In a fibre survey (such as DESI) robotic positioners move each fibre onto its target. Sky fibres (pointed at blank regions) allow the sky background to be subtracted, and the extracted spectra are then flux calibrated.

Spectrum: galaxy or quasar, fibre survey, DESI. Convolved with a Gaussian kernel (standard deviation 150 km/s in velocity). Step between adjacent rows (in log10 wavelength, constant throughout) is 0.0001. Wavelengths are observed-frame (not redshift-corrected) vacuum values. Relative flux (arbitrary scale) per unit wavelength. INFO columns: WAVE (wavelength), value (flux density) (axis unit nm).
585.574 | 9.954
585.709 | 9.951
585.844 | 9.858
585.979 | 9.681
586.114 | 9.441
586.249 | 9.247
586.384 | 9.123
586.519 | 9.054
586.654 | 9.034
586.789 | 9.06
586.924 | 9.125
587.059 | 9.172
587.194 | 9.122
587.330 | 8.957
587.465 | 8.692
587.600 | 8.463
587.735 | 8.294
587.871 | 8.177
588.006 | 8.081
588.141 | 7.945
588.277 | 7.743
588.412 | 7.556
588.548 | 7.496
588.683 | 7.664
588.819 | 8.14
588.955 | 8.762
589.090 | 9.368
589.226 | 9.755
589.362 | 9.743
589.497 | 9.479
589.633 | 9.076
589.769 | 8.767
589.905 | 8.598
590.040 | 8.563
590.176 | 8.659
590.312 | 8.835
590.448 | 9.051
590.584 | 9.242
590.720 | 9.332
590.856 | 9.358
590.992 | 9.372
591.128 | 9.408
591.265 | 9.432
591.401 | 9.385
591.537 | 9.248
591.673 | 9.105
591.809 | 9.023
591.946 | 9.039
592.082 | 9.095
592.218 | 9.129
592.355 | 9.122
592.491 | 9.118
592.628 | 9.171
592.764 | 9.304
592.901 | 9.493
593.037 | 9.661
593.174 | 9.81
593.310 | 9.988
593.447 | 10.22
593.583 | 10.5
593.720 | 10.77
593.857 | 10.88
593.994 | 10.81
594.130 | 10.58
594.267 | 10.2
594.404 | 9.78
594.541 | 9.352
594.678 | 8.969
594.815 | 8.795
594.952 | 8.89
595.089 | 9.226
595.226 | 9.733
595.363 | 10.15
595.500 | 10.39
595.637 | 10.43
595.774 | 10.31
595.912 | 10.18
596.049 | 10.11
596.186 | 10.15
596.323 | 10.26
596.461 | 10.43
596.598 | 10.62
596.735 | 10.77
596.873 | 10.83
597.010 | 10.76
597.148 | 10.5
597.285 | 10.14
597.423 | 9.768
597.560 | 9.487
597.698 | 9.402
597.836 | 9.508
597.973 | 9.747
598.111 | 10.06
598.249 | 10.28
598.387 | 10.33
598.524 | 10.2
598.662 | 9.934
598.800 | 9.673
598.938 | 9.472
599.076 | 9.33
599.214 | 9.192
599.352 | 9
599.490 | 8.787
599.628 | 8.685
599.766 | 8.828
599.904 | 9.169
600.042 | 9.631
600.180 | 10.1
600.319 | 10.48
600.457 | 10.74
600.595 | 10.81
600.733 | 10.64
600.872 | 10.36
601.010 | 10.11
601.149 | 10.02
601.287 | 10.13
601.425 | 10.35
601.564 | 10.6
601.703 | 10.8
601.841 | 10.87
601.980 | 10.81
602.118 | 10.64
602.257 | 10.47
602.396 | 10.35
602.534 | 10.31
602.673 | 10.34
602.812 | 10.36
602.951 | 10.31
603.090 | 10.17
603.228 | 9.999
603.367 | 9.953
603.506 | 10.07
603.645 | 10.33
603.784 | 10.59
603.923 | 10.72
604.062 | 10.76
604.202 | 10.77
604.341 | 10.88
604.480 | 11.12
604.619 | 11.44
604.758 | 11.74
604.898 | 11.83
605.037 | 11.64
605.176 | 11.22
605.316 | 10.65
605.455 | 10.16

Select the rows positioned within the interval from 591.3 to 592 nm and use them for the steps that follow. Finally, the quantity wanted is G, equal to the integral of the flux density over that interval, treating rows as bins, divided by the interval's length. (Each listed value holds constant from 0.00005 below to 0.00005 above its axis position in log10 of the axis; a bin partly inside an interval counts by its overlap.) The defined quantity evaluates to 9.2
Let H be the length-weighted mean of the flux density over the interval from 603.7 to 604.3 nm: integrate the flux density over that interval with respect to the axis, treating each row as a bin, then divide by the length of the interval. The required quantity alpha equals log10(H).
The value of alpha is 1.03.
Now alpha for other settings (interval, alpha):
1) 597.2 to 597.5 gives 1.00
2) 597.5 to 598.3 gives 0.99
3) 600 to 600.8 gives 1.02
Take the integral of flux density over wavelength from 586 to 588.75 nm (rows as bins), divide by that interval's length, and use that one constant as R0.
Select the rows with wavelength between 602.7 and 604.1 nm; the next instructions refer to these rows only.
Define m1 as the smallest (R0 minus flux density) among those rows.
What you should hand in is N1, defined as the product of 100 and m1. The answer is -217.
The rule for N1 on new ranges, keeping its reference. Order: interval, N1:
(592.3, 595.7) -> -229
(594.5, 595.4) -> -156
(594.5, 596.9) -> -224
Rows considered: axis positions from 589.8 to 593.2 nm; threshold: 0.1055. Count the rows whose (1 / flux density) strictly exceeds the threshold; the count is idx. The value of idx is 22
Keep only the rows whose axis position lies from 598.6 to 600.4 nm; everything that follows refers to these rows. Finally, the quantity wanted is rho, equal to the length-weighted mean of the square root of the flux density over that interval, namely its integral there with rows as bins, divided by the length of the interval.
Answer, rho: 3.07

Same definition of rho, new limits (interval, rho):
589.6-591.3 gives 3.01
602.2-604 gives 3.21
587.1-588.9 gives 2.86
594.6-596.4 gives 3.13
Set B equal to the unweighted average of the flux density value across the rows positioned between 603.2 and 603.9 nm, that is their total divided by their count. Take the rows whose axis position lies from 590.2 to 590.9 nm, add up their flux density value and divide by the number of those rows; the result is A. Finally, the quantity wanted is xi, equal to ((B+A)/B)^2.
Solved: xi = 3.61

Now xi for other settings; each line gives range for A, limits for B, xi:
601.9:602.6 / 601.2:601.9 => 3.99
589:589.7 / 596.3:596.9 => 3.60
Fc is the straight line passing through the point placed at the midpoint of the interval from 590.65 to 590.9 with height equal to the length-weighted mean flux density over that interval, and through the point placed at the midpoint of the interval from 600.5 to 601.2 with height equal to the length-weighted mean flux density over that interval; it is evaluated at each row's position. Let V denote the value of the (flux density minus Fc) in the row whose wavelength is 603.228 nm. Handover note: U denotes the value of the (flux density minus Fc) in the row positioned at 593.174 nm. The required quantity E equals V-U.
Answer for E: -0.9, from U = 0.2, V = -0.7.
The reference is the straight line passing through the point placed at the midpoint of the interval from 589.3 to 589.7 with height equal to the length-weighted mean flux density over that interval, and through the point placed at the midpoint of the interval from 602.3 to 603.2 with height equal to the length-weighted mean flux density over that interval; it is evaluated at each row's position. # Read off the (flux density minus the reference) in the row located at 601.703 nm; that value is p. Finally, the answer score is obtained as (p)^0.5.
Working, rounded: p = 0.57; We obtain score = 0.8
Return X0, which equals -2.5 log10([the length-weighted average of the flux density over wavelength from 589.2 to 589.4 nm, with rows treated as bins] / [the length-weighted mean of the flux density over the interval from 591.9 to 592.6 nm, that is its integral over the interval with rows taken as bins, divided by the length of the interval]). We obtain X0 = -0.07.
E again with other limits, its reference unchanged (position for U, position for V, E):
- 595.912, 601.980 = 0.0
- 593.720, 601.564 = -1.0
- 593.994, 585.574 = 0.0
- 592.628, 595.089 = -0.2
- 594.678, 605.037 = 1.6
